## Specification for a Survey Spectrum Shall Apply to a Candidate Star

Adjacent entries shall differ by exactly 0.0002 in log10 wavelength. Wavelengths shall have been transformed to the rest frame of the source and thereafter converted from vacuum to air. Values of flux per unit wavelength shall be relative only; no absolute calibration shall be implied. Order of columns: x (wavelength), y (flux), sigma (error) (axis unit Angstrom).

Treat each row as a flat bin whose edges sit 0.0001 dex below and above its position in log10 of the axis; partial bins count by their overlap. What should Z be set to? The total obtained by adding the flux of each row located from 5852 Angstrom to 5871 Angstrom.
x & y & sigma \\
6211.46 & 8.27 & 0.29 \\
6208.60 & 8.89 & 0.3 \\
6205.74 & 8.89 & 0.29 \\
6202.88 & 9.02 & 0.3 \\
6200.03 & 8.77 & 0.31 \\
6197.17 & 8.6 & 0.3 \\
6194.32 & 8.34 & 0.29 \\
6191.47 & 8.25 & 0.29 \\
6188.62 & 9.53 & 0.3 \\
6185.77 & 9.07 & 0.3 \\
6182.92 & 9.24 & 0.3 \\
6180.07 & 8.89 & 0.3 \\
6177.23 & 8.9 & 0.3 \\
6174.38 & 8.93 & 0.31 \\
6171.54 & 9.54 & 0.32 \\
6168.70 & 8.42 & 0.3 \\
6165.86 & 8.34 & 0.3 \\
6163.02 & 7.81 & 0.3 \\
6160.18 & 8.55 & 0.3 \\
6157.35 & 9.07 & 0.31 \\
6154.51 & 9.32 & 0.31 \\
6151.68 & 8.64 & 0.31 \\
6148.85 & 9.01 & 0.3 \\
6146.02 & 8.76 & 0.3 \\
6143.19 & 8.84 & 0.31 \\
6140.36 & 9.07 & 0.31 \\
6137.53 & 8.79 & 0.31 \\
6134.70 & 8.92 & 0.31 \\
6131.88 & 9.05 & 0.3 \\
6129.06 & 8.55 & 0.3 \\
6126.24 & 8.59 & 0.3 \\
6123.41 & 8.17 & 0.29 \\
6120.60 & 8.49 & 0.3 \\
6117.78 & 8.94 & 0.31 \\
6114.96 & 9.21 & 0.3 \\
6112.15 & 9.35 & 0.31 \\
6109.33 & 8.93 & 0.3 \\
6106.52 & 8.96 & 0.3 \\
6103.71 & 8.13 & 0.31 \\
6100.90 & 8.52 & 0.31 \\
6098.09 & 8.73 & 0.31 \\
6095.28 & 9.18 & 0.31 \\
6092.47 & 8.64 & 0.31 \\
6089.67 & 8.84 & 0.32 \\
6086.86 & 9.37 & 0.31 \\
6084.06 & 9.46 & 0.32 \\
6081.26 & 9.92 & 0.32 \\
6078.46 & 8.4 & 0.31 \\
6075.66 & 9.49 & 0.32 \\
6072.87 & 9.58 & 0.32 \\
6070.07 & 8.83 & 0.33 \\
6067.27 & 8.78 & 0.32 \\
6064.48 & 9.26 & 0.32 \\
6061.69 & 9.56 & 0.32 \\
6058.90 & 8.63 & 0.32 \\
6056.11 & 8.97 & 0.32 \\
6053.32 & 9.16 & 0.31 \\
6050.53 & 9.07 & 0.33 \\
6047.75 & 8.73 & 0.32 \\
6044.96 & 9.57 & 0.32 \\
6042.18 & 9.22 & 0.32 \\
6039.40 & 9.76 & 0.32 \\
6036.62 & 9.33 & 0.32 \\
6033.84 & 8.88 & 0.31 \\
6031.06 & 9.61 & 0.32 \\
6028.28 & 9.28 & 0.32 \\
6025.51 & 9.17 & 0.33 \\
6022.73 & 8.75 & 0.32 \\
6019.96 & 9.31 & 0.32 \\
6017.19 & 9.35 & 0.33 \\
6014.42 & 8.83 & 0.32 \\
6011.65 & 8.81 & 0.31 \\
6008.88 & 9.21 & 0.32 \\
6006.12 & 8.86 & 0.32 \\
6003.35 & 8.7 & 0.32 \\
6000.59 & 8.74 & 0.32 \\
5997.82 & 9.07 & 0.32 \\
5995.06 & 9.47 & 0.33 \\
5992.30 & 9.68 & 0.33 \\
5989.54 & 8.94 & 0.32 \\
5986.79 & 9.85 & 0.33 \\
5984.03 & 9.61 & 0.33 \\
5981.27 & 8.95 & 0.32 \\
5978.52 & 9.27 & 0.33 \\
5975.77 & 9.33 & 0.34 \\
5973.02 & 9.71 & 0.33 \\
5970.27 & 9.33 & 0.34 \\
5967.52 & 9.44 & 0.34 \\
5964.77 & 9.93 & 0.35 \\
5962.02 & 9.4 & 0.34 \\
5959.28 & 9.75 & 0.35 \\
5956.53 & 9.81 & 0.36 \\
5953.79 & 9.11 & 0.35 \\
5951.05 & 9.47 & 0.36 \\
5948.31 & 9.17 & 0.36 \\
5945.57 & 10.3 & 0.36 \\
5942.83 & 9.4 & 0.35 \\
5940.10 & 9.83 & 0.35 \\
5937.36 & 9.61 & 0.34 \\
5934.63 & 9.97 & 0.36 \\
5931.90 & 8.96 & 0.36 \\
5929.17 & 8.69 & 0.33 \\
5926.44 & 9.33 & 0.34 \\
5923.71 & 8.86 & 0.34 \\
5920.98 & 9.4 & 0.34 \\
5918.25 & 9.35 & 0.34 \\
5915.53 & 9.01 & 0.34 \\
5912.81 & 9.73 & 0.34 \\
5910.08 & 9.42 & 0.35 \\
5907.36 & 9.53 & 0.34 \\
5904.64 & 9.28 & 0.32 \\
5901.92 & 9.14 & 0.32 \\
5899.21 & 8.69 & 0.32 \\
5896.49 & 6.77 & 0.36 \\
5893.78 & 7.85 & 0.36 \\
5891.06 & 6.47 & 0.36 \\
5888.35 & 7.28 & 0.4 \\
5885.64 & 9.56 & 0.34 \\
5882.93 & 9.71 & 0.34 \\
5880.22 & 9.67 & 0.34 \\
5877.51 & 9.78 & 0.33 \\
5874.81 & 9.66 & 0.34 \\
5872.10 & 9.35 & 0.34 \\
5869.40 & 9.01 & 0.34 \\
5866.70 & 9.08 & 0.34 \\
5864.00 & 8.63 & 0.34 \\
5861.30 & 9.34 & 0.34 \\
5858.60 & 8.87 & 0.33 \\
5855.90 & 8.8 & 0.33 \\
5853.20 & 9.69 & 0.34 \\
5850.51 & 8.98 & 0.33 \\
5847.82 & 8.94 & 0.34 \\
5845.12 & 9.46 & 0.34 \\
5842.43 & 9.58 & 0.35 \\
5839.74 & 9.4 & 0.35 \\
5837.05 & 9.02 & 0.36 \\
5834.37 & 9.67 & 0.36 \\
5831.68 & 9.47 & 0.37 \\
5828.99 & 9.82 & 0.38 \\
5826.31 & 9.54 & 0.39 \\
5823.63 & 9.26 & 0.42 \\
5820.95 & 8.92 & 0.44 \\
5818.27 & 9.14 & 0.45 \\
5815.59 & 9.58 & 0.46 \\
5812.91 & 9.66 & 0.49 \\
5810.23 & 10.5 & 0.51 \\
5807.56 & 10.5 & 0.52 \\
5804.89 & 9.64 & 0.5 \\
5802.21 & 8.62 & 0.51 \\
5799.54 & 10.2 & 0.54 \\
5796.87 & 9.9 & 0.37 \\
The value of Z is 63.4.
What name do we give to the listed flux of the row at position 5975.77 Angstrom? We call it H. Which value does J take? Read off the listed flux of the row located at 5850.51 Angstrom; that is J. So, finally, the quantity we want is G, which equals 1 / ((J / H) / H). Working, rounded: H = 9.33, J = 8.98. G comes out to 9.7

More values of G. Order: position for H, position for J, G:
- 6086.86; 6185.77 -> 9.7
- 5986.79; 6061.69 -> 10.1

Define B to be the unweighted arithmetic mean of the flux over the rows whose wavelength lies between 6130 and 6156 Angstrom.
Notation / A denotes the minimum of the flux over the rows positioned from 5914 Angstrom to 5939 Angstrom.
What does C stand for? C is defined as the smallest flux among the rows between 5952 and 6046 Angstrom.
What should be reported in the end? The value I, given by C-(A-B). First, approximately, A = 8.69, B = 8.9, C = 8.7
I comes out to 8.9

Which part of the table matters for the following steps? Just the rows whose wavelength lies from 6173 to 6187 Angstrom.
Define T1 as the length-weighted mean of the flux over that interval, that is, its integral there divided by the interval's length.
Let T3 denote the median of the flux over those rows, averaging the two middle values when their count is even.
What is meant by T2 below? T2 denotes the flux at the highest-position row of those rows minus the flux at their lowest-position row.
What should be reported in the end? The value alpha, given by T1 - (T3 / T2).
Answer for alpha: -55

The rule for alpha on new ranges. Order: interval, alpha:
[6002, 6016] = -59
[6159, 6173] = 0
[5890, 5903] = 5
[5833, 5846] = 54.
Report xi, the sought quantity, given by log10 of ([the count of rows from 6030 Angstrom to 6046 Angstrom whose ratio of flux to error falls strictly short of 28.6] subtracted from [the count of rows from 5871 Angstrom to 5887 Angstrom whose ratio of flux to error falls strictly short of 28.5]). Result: 0.60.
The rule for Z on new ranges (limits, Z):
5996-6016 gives 62.2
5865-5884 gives 66.3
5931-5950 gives 67.2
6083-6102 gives 62.7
